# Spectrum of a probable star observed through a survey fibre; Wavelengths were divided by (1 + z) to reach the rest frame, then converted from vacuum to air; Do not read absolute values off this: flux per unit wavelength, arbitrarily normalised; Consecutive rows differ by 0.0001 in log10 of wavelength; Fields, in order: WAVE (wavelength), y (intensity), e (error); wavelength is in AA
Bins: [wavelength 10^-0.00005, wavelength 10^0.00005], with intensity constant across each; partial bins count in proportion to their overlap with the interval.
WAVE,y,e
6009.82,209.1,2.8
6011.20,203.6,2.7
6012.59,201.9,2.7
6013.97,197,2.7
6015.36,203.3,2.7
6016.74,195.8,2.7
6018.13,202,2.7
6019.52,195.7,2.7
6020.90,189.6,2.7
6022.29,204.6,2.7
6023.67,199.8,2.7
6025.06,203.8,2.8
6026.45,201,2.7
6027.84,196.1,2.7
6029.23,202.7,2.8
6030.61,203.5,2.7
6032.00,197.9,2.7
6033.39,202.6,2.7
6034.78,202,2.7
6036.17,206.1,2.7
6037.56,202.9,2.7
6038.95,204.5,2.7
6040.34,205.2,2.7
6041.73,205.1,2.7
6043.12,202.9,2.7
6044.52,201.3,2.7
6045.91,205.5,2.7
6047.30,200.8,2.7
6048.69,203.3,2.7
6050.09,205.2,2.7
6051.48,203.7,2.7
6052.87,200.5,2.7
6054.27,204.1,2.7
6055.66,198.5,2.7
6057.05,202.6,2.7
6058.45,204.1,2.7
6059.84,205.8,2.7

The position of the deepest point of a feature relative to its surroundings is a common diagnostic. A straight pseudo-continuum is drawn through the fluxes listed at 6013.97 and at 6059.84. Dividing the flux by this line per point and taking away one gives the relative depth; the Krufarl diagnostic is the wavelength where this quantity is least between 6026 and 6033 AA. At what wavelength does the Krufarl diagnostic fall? 6027.84 AA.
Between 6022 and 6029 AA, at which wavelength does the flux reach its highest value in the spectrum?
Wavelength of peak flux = 6022.29 AA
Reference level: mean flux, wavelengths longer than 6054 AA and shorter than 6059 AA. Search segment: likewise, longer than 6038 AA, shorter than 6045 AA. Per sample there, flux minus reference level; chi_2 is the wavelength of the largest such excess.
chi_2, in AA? 6040.34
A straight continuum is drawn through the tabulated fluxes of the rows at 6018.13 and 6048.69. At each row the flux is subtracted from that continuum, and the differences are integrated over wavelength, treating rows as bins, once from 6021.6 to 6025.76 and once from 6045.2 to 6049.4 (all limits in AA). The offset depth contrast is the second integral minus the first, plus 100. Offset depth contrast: 102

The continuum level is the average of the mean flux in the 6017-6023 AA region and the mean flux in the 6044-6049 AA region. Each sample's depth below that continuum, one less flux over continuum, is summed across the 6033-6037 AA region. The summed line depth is -0.05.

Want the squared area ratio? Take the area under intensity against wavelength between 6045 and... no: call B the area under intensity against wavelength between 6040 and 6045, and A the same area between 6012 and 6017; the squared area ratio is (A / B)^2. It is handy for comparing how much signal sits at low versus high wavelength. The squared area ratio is 1.0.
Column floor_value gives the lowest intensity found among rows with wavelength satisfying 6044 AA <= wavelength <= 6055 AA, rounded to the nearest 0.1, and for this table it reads 200.5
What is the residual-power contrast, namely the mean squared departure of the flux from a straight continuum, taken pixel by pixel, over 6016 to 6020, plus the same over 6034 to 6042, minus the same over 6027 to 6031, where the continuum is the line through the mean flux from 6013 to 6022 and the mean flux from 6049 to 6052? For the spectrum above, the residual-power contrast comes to 7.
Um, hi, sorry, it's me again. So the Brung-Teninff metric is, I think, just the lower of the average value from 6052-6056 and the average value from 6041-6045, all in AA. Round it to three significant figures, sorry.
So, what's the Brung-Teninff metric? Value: 201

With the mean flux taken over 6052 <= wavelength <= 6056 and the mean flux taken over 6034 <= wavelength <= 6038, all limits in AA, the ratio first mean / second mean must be 0.99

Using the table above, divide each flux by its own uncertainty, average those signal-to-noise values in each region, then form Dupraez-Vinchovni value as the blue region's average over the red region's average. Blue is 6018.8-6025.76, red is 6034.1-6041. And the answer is 0.97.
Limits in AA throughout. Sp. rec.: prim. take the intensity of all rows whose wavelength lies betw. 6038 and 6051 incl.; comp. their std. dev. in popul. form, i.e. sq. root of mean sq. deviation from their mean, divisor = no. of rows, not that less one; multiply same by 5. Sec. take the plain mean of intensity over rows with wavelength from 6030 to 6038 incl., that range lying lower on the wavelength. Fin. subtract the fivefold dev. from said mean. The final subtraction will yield 194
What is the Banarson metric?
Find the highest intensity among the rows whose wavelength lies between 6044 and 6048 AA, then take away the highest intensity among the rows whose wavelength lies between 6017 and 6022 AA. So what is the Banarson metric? 3.5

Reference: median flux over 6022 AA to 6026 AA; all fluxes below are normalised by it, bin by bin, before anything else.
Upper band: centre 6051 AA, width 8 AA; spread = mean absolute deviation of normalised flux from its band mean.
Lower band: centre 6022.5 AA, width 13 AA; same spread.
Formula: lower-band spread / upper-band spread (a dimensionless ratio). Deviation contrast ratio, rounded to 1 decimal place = 2.6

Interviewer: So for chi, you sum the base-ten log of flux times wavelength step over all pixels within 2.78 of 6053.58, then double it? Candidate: 25.7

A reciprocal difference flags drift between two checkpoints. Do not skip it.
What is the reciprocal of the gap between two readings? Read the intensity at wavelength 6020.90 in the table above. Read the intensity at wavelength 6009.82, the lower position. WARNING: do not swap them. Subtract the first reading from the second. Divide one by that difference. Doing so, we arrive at 0.1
